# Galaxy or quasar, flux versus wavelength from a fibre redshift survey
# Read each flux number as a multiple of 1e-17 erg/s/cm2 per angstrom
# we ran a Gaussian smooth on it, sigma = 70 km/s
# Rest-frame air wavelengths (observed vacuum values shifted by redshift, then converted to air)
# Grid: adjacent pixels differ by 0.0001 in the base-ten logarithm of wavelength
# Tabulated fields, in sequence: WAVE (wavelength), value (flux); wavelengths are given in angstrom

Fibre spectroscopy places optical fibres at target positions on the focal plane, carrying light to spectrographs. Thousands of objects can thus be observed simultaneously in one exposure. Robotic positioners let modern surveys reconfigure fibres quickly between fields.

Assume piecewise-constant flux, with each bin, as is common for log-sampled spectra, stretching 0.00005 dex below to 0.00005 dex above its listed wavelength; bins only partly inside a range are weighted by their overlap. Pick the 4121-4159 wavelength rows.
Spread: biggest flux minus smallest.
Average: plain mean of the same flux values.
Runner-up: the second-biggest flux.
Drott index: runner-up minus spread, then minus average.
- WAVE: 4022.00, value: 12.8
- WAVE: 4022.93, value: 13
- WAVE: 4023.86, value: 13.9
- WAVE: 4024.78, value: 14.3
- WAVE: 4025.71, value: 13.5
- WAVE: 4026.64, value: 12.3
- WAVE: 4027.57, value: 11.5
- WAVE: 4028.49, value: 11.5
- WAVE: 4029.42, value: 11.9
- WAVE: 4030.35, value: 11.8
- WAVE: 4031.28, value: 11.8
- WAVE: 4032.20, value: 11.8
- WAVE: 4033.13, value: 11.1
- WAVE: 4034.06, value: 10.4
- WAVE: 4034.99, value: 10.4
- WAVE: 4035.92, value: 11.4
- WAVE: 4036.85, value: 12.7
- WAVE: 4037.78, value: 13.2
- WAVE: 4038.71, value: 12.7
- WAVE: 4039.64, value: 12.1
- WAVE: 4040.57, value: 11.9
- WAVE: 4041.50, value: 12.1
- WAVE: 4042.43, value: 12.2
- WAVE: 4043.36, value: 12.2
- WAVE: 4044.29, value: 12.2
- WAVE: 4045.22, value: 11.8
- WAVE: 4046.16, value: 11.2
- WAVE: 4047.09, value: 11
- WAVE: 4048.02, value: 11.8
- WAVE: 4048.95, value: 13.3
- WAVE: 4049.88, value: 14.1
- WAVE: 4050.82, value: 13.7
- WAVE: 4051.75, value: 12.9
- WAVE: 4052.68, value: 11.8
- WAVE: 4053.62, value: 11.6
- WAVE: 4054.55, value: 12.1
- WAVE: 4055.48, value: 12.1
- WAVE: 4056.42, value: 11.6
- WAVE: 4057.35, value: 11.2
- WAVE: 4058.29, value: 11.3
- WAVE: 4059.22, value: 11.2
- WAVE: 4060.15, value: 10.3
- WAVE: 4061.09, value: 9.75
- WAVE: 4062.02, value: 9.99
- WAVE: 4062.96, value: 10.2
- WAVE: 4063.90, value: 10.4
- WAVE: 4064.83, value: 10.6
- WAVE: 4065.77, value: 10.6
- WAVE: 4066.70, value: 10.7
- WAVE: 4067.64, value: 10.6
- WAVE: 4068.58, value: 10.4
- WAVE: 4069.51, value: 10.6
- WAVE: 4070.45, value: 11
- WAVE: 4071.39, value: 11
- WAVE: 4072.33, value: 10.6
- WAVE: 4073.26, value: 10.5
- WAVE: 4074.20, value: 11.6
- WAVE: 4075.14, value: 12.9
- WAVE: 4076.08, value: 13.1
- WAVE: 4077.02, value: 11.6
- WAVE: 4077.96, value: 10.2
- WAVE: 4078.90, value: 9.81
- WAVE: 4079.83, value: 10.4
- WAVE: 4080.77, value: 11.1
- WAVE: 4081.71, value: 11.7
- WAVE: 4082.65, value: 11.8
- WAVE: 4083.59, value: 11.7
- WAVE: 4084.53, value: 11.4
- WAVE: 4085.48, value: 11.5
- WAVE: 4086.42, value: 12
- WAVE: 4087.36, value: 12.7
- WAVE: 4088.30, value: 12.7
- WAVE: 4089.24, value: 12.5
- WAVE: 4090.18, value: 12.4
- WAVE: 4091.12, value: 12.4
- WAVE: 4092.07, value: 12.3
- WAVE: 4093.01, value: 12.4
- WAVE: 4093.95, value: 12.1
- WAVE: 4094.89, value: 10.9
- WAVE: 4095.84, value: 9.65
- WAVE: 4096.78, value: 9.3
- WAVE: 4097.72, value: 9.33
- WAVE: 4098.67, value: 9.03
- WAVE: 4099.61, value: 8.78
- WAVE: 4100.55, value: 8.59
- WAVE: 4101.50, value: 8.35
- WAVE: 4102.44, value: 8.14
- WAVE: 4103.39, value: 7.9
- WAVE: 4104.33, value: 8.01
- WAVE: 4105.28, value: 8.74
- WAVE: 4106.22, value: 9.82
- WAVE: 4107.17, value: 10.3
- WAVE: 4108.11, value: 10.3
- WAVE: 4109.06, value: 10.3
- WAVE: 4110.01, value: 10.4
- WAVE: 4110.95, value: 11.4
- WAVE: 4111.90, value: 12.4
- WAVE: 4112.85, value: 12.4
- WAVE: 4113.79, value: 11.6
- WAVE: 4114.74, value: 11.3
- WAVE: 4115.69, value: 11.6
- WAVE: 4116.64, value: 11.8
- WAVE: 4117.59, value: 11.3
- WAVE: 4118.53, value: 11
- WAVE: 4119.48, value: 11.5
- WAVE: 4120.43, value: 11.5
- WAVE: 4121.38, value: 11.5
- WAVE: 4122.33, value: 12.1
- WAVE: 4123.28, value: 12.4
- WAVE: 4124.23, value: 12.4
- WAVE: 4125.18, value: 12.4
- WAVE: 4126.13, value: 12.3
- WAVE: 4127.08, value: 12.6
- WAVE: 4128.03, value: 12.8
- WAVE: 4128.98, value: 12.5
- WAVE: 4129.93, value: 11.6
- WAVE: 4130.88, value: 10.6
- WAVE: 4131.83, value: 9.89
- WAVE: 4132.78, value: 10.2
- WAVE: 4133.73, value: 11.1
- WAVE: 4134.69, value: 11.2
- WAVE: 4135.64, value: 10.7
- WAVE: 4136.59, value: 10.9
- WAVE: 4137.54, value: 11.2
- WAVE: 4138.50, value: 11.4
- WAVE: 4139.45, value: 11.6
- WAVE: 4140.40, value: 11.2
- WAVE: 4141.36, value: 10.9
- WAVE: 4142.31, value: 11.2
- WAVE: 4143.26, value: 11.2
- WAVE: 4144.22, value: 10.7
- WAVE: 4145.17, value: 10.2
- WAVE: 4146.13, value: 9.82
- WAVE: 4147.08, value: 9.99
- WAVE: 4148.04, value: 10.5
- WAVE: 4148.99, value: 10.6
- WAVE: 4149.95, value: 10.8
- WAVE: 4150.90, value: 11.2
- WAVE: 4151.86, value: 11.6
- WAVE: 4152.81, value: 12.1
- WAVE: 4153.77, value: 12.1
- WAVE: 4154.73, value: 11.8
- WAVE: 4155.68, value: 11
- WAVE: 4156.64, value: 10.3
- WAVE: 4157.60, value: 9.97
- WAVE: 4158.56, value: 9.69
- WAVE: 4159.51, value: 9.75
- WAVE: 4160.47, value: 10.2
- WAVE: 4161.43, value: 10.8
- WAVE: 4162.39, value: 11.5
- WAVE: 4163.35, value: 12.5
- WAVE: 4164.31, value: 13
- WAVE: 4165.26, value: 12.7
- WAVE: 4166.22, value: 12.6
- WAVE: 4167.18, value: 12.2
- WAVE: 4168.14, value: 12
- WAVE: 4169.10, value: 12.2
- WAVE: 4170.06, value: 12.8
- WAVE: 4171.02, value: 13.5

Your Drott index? -1.7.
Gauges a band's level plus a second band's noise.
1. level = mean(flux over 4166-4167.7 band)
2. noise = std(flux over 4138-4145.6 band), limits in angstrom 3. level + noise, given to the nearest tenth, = 12.8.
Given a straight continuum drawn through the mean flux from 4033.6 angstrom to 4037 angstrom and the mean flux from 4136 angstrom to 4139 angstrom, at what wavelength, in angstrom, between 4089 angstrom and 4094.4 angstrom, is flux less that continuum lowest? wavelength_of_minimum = 4093.95 angstrom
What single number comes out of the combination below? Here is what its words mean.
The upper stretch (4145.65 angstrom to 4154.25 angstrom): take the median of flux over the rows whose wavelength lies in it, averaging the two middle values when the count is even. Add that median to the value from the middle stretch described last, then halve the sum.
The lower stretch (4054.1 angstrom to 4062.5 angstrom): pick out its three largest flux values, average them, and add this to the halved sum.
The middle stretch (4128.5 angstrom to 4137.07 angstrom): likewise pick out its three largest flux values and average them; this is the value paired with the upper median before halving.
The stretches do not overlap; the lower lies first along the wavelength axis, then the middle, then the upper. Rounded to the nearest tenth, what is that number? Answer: 23.2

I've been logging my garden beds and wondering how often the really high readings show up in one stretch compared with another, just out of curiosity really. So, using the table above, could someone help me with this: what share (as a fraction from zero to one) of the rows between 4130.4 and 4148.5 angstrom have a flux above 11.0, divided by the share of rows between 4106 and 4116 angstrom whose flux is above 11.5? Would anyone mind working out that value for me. 1.16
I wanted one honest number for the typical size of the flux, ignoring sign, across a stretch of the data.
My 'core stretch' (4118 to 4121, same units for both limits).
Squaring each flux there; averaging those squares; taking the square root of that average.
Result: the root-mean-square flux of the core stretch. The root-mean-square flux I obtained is 11.34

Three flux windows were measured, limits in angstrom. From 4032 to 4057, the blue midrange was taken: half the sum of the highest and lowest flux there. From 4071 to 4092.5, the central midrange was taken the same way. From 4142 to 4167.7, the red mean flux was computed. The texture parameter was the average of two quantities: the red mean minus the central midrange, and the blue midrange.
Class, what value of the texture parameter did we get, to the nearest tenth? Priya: 6.0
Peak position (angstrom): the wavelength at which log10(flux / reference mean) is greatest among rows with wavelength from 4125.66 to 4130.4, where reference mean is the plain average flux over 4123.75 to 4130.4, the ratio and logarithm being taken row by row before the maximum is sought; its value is 4128.03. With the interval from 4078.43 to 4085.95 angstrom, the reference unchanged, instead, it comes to 4082.65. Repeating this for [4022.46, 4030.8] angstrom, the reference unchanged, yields 4024.78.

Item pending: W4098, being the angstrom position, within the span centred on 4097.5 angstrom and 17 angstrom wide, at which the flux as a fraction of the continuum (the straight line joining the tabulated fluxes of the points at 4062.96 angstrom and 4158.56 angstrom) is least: 4103.39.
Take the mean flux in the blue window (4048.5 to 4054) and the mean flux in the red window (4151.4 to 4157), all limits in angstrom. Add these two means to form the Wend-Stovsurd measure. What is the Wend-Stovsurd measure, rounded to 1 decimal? 24.4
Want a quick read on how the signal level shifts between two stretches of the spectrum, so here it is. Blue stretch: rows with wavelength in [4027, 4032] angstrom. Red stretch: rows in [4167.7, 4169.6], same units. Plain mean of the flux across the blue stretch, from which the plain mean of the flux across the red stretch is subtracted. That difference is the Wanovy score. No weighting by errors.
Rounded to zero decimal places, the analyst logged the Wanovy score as 0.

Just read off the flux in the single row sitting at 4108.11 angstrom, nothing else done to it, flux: 10.3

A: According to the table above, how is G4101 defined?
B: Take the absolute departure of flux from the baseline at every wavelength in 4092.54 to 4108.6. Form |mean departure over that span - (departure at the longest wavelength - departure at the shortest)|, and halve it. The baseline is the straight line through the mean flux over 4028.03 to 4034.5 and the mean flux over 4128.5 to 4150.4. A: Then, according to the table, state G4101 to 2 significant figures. 1.2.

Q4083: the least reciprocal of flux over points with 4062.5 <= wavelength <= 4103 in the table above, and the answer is 0.0763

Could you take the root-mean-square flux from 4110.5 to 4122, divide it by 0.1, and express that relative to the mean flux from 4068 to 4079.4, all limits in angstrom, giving 10.5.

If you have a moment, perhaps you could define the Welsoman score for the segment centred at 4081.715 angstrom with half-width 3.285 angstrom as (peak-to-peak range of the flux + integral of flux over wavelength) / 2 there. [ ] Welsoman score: 38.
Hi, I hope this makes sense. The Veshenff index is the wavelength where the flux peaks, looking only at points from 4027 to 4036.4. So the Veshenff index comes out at 4029.42 angstrom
